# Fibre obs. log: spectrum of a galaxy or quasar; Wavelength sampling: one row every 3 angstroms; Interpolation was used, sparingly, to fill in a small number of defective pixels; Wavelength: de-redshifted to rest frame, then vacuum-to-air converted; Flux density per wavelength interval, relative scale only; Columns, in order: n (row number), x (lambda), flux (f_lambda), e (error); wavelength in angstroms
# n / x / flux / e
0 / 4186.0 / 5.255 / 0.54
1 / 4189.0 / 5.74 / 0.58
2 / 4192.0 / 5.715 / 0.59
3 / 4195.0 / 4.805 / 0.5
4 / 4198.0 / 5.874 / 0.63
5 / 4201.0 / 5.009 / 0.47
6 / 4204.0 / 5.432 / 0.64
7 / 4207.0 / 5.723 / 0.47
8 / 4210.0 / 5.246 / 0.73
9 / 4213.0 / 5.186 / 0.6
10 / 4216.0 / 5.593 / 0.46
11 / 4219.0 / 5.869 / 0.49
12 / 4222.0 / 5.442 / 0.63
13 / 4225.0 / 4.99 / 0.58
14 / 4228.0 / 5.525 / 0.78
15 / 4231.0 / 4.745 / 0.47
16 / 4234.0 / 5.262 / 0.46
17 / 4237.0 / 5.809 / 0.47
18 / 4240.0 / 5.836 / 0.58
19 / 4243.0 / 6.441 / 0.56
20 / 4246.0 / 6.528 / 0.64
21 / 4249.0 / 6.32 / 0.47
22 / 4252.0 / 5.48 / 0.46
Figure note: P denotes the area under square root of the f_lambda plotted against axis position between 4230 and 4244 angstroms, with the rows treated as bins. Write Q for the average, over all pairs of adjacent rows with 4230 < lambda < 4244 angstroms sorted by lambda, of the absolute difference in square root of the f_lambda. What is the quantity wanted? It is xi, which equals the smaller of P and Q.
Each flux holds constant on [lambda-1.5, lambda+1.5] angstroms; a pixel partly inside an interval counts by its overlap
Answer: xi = 0.090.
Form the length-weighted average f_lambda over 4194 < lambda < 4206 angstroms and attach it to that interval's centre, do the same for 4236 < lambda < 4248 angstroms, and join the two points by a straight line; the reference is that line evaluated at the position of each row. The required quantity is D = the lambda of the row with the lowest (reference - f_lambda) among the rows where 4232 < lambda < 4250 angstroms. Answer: 4246.0 angstroms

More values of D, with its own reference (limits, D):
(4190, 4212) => 4198.0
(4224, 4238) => 4237.0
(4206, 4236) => 4207.0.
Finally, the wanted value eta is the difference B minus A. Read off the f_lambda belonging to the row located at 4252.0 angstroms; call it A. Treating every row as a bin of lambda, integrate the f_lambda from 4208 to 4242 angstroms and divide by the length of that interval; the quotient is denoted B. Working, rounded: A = 5.48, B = 5.43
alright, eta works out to -0.1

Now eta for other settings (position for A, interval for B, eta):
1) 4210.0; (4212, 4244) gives 0.3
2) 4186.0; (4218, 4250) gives 0.4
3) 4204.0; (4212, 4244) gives 0.1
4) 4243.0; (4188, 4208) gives -1.0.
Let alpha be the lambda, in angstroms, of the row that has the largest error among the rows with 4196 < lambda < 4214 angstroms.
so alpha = 4210.0 angstroms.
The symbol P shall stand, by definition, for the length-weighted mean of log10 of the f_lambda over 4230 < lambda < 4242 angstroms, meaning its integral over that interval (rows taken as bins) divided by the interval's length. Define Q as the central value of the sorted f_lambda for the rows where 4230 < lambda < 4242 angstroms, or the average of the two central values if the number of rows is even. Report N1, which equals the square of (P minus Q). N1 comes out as 23.0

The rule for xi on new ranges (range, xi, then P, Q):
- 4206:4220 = 0.065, 32.8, 0.065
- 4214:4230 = 0.091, 37.3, 0.091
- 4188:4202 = 0.155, 32.6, 0.155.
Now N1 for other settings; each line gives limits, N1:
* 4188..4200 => 24.9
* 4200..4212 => 21.3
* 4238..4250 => 31.2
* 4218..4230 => 22.6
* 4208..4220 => 21.9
